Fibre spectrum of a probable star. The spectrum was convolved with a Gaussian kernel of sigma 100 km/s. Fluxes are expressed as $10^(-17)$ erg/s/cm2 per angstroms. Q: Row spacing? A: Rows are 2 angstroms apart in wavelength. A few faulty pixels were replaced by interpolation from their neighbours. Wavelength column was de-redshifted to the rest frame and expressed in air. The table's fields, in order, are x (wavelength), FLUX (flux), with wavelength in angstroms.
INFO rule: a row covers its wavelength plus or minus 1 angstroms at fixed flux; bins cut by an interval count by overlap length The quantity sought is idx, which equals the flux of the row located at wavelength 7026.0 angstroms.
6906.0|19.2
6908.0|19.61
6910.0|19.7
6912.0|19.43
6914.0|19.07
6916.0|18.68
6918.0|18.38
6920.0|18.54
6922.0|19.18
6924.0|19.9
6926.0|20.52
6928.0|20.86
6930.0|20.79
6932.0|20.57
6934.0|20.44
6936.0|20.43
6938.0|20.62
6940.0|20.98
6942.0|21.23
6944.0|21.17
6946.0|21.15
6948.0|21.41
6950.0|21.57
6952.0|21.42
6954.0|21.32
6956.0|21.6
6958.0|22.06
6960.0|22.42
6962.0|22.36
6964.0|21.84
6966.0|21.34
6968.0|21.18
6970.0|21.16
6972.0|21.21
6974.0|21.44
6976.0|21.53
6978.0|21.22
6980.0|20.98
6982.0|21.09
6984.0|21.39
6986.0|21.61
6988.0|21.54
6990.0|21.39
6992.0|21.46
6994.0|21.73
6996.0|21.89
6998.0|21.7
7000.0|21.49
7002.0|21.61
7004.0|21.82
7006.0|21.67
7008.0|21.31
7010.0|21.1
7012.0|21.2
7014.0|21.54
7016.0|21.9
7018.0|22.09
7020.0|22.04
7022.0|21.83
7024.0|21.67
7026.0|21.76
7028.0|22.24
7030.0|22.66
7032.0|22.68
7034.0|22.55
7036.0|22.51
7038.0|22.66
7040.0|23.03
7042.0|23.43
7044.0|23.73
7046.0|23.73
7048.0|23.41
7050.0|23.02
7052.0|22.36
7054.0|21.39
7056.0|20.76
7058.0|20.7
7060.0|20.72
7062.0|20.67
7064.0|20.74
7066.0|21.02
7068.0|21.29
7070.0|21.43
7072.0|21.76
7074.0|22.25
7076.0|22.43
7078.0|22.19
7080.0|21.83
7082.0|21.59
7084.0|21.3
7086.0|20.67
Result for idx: 21.76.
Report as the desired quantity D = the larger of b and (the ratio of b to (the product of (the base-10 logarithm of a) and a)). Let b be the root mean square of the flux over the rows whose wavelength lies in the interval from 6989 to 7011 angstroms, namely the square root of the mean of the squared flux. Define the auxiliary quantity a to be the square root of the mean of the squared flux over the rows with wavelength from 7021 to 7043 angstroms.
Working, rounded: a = 22.5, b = 21.6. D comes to 21.6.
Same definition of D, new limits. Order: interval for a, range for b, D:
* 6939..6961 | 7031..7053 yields 23.0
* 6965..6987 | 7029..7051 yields 23.0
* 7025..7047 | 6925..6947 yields 20.8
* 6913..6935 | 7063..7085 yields 21.6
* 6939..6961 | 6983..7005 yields 21.6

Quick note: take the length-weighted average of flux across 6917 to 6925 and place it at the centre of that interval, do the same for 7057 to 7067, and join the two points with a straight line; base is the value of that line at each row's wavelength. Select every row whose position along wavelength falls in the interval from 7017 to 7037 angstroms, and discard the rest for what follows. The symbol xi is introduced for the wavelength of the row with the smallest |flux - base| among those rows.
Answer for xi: 7024.0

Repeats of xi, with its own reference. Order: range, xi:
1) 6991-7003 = 7000.0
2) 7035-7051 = 7036.0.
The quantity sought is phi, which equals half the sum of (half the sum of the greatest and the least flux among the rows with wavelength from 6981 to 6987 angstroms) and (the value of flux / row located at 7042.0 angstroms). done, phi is 22.4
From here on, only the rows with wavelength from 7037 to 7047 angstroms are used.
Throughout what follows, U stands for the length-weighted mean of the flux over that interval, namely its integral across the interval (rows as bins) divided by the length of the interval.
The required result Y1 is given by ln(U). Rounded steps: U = 23.3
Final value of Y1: 3.15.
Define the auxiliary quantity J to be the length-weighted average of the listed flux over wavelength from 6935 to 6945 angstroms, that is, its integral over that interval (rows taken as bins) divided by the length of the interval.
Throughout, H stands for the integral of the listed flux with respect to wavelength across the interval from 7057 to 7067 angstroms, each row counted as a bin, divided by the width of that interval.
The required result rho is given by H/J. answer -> 0.99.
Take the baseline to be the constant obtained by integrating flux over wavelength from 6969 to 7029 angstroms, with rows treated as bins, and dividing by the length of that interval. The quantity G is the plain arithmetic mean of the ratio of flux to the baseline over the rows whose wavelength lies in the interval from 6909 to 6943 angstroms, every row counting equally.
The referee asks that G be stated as 0.93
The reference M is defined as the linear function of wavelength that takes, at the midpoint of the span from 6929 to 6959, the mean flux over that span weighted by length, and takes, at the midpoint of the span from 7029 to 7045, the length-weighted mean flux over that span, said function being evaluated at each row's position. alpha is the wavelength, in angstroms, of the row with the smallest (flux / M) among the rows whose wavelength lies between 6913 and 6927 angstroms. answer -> 6918.0 angstroms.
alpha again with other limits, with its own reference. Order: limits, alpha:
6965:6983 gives 6980.0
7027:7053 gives 7052.0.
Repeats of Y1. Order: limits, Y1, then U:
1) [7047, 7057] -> 3.10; 22.2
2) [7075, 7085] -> 3.09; 21.9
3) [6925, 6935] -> 3.03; 20.6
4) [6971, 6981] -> 3.06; 21.3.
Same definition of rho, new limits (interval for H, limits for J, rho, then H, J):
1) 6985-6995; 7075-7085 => 0.99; 21.5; 21.9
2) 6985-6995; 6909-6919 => 1.13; 21.5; 19.1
